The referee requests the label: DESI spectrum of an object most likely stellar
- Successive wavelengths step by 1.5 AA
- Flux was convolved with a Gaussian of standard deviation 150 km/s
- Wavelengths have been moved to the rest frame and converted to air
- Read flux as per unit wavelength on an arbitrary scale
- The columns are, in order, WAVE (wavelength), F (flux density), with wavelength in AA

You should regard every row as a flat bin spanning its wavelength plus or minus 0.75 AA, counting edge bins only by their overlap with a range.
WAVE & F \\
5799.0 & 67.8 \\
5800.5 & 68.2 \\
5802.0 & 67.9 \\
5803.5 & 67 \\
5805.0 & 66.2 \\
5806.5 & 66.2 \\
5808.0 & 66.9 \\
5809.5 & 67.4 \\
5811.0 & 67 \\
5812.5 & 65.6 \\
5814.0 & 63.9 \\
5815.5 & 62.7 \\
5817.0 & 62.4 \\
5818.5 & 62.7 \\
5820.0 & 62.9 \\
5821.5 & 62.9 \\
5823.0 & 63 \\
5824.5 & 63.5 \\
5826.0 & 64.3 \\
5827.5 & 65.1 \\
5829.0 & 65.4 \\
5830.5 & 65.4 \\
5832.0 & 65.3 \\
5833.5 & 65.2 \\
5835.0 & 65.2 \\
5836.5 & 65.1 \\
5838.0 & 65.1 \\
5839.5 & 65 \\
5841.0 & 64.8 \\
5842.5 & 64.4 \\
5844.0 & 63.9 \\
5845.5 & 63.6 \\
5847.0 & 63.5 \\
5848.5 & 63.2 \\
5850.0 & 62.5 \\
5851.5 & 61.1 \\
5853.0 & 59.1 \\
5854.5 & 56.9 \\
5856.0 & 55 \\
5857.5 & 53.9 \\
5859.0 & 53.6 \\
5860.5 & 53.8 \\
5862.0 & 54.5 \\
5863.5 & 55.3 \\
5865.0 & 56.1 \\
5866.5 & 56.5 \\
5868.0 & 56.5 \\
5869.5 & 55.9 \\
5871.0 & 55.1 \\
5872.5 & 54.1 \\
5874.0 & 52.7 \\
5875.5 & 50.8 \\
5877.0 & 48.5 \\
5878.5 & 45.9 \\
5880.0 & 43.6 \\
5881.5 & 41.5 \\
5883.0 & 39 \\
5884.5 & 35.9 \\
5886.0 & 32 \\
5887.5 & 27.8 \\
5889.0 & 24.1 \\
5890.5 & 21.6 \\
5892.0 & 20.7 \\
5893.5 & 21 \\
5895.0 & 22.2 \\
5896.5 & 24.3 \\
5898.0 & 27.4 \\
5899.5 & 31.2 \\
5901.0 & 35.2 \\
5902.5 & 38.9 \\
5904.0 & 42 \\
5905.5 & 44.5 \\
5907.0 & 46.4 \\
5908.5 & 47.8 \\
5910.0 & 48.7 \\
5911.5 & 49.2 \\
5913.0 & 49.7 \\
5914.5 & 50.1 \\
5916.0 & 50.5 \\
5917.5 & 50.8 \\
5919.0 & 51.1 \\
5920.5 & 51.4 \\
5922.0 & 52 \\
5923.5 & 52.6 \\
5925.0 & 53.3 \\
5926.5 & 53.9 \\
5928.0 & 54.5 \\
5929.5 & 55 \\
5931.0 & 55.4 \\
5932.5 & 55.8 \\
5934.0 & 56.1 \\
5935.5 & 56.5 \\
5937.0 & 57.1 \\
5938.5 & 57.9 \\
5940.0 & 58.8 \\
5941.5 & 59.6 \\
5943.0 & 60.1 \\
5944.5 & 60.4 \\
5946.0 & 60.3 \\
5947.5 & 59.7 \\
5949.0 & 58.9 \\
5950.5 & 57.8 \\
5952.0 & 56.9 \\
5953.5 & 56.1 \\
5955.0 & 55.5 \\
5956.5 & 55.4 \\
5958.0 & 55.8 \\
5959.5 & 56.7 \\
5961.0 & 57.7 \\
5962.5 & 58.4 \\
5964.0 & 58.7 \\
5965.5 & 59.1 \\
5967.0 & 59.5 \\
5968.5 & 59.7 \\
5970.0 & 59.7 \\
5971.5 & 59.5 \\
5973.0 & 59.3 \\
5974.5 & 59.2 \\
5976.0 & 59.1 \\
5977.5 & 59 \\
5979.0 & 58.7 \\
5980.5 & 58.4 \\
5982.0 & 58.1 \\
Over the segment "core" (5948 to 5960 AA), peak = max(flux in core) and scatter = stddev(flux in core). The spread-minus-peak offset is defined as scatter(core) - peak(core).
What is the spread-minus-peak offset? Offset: -58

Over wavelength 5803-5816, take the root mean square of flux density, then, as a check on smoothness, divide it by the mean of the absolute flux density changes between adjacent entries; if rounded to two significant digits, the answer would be 79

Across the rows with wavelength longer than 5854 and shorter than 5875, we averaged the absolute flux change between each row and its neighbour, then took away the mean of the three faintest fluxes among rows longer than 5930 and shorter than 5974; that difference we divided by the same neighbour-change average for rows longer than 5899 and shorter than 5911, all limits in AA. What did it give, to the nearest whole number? -22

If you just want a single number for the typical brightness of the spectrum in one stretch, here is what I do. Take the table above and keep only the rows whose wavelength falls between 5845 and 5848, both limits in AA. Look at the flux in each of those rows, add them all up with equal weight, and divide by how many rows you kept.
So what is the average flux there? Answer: 63.5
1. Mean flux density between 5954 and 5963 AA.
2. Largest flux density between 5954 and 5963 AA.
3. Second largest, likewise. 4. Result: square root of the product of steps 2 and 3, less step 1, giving 1.5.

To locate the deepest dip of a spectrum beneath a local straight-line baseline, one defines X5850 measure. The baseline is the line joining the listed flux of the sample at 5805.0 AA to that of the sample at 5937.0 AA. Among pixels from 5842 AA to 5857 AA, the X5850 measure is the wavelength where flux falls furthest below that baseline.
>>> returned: 5856.0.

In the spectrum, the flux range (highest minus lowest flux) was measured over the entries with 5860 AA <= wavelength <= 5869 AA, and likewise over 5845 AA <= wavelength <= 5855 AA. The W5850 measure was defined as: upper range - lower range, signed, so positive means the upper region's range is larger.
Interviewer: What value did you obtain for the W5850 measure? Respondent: -4.0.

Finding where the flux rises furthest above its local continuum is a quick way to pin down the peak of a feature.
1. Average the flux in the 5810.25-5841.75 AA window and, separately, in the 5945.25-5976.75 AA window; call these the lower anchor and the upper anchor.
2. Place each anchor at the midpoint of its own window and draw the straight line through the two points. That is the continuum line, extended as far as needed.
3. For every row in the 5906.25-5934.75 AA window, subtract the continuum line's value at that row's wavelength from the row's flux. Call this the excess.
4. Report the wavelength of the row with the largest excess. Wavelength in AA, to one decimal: 5934.0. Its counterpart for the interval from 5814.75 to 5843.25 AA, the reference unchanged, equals 5838.0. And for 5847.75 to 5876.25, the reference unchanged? 5848.5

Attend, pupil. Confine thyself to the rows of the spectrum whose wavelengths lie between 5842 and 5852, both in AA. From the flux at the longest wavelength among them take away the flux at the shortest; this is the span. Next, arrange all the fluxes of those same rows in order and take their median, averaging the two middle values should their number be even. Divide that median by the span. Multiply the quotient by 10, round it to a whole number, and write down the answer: -192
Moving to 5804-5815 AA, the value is -288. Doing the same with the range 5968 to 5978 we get -847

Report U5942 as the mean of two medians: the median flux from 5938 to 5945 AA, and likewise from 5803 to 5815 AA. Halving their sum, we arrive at 63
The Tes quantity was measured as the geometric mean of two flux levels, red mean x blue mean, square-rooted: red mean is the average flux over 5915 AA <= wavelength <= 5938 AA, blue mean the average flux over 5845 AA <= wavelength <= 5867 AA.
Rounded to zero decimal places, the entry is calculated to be 56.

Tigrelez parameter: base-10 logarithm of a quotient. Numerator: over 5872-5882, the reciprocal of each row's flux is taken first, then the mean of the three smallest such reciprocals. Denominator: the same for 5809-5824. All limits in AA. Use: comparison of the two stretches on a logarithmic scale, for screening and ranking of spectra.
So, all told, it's 0.10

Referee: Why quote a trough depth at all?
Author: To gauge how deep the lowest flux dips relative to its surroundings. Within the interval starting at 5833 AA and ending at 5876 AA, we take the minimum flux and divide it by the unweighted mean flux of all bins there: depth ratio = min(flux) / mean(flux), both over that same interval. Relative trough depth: 0.86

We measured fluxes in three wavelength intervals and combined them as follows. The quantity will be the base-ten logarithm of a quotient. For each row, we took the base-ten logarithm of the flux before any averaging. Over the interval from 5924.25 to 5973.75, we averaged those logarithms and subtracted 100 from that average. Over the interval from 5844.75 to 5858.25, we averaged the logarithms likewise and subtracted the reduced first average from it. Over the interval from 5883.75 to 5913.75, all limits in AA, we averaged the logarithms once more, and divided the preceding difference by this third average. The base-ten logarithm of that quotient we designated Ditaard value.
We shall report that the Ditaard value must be 1.82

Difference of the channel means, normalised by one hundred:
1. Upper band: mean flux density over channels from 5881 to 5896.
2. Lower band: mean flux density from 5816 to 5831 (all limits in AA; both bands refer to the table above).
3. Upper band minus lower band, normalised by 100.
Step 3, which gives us -0.35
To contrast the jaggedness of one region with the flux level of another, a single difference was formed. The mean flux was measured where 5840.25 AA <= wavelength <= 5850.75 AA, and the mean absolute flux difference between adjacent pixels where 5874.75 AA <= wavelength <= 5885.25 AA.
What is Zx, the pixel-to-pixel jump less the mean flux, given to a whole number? -61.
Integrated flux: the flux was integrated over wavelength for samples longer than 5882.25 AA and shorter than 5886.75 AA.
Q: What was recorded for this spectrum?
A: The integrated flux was 160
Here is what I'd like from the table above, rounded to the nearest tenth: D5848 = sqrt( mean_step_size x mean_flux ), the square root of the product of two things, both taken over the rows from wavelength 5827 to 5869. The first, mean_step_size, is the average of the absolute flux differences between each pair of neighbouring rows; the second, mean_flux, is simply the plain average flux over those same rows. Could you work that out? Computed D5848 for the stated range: 5.8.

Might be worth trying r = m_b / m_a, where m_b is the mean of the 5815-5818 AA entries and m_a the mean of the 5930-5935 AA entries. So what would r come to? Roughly 1.1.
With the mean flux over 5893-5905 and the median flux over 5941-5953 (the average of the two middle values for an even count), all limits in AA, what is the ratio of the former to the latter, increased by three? 3.5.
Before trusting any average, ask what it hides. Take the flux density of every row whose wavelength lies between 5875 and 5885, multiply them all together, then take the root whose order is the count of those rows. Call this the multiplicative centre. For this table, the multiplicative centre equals 43.3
